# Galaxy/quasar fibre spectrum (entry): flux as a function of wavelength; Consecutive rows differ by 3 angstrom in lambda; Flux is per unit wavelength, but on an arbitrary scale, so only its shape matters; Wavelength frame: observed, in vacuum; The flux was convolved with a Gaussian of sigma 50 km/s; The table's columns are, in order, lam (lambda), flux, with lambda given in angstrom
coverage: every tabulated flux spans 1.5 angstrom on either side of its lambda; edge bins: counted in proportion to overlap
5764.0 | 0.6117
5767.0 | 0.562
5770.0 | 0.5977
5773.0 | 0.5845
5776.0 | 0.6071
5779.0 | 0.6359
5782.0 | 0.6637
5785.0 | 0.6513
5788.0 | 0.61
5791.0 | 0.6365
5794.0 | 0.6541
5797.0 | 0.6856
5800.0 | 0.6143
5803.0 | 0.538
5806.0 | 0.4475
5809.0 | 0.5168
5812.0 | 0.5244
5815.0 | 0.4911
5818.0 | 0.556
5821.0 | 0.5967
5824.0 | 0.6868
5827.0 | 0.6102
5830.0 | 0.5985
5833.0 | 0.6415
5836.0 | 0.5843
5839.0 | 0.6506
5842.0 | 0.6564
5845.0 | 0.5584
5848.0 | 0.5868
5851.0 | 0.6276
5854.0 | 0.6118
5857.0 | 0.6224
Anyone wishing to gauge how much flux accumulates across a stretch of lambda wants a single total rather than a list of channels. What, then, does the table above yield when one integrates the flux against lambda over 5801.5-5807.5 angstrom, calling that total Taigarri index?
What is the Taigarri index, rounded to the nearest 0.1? 3.0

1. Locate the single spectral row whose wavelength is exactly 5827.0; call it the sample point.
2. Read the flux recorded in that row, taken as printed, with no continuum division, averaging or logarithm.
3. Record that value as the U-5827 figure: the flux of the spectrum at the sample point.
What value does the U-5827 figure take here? 0.6102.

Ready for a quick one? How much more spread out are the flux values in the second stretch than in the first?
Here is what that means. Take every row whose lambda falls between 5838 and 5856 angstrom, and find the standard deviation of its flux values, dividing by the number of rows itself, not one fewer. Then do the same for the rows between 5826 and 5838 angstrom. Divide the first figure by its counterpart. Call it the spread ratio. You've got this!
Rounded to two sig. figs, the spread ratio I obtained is 1.6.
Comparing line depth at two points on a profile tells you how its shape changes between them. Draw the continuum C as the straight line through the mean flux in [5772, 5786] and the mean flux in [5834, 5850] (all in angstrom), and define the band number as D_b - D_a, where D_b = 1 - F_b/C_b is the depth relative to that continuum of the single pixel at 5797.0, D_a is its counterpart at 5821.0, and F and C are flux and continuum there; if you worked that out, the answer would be -0.13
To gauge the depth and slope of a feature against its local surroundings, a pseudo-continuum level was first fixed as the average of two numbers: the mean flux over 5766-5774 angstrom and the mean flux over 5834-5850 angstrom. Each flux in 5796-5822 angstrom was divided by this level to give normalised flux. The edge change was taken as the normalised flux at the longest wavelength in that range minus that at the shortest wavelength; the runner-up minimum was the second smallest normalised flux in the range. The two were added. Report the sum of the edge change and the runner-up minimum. 0.68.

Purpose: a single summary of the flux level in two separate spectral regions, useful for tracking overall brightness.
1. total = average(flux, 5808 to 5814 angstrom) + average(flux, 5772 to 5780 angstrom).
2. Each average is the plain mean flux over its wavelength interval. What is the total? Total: 1.13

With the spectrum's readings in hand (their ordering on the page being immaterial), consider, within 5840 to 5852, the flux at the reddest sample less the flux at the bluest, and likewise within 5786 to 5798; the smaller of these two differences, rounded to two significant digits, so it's -0.029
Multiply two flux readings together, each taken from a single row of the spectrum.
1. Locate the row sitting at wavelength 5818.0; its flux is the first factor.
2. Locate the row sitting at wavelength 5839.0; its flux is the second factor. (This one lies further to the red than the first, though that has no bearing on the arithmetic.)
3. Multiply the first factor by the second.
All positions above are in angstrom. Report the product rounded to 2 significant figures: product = 0.36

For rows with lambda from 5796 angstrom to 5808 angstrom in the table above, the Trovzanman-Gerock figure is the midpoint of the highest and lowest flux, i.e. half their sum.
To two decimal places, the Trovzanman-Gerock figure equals 0.57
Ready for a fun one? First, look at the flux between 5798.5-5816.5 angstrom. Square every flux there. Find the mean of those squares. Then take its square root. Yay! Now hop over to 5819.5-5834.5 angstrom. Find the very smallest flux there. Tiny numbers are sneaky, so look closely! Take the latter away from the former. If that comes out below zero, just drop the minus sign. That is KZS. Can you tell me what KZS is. 0.072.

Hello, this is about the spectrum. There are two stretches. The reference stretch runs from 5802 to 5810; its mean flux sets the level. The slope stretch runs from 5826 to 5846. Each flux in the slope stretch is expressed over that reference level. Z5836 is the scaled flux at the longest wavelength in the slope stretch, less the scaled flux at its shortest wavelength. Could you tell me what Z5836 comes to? -0.10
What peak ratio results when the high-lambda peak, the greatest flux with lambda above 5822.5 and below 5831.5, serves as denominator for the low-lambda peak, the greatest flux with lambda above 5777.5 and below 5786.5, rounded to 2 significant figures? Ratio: 0.97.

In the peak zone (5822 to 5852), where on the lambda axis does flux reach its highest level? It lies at 5824.0 angstrom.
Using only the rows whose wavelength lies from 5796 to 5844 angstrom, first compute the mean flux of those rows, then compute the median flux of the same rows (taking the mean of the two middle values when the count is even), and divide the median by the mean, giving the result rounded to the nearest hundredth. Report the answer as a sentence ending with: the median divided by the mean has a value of 1.02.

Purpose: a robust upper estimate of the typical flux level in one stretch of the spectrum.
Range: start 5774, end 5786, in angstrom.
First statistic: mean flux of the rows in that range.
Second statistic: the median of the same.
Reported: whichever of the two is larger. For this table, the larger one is 0.64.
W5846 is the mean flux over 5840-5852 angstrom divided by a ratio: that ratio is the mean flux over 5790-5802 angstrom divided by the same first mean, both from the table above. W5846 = 0.57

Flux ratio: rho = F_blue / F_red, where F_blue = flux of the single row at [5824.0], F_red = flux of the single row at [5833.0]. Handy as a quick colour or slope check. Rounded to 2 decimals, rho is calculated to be 1.07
